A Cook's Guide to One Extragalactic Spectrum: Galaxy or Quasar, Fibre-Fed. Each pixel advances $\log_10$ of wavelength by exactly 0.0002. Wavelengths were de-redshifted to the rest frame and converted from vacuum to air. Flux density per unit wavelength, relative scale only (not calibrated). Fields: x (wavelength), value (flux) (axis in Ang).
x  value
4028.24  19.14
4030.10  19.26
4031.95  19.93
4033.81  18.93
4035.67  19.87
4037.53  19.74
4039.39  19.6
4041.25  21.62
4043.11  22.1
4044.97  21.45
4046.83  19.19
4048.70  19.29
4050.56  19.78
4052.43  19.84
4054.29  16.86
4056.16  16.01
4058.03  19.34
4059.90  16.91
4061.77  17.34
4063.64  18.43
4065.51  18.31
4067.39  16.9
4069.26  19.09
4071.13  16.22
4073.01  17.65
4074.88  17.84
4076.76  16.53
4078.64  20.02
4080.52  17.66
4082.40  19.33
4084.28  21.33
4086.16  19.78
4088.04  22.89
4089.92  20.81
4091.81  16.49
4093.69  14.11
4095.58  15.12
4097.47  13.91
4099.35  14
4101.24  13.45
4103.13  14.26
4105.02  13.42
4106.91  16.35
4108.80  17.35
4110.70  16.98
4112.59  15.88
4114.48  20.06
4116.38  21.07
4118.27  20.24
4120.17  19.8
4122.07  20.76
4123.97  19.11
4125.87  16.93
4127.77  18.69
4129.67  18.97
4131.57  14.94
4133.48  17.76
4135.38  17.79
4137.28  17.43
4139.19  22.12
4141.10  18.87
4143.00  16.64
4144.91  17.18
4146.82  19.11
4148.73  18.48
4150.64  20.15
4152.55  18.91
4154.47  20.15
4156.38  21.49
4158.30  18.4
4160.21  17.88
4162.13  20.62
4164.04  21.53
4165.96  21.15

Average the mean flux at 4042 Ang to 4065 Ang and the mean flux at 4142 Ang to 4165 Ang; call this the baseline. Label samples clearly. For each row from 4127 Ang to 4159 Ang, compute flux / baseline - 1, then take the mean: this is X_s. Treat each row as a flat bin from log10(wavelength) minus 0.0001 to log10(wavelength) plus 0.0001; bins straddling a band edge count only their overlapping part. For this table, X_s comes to -0.021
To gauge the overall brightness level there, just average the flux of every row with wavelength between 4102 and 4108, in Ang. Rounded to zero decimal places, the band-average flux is 15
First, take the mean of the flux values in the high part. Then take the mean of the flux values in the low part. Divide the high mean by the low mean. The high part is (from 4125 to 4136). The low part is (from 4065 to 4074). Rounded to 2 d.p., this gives 0.99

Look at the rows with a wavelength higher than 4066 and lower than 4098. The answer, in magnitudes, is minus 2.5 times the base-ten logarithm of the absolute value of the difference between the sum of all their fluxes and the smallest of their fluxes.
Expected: -6.16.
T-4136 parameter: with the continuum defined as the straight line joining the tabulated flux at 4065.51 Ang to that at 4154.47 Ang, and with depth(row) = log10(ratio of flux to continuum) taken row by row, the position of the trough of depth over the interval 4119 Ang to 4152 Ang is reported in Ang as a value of 4131.57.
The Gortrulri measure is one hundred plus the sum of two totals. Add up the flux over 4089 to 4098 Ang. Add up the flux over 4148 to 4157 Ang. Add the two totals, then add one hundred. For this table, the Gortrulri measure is 279.6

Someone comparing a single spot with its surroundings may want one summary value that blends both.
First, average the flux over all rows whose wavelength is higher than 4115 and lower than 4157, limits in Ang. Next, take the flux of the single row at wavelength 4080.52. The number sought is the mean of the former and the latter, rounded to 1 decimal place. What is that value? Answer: 18.3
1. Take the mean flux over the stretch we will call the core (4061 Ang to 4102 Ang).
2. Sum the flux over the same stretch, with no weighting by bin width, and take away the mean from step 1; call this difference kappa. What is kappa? 370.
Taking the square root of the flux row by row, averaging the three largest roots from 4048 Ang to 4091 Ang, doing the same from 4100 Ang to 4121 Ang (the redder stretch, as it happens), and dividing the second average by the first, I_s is 0.97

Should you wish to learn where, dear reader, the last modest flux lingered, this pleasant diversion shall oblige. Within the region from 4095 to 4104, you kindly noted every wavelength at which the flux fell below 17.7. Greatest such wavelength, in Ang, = 4103.13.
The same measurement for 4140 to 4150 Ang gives 4144.91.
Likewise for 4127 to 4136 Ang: 4131.57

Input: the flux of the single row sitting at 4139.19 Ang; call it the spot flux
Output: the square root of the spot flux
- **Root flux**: 4.7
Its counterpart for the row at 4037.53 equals 4.4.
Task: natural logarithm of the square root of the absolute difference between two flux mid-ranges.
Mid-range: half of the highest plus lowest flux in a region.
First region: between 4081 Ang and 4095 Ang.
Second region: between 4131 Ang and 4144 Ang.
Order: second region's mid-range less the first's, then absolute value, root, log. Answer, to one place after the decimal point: -1.8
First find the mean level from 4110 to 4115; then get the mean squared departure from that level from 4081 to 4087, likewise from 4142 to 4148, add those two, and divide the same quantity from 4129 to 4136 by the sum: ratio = 0.3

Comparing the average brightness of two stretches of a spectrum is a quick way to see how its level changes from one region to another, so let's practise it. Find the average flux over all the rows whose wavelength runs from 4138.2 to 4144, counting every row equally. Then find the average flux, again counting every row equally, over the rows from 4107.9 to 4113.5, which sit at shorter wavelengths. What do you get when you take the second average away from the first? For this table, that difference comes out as 2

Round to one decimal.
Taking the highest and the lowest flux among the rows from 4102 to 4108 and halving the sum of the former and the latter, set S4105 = 14.9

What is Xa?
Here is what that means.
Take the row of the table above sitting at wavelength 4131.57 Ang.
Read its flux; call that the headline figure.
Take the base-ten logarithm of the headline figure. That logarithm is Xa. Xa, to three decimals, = 1.174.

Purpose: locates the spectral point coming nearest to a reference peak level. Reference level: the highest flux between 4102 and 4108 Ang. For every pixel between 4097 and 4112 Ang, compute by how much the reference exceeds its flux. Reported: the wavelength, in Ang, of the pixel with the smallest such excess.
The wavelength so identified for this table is 4108.80 Ang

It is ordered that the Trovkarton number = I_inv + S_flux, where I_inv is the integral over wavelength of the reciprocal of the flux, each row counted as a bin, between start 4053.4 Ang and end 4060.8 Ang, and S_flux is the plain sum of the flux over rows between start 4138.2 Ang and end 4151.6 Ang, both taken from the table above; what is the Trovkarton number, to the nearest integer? 133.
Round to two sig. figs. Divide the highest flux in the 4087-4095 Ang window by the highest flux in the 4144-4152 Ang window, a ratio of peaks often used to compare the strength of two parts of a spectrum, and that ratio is 1.1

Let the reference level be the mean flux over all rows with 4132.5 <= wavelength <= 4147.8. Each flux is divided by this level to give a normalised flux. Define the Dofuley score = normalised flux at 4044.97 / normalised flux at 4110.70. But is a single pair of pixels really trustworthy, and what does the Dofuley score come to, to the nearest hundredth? 1.26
